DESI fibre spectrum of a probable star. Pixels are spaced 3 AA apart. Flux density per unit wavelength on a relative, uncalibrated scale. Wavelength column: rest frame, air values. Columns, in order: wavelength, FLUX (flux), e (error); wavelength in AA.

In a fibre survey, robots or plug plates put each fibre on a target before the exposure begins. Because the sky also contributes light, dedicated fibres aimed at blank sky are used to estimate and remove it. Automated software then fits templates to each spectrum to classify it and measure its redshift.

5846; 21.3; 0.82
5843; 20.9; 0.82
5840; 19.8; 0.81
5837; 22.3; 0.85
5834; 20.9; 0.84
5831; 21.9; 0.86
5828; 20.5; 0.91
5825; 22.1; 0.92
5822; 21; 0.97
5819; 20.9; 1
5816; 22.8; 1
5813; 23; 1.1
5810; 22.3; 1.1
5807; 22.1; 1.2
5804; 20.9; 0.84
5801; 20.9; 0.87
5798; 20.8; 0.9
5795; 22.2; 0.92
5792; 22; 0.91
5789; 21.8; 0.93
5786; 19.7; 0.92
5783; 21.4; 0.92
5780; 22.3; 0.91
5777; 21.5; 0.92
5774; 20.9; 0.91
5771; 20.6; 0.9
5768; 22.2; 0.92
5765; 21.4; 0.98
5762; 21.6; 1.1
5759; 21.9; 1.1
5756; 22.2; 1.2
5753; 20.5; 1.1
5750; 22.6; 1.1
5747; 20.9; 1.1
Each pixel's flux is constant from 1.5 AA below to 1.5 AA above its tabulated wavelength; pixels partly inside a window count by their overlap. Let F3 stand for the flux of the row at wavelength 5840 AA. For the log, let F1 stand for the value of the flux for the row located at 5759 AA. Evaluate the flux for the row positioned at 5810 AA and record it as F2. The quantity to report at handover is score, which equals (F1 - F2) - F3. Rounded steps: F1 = 21.9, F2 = 22.3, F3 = 19.8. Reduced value -20.2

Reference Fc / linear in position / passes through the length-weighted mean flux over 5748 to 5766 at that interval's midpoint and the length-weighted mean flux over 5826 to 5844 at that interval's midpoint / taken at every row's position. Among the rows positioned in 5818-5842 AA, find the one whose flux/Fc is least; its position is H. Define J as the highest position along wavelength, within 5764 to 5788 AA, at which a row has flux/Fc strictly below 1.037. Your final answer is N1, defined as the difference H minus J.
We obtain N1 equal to 54 AA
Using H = 5840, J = 5786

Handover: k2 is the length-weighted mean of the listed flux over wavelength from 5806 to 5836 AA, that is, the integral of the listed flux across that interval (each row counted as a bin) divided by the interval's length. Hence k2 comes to 21.8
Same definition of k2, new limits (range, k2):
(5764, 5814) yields 21.5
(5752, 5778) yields 21.4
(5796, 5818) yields 21.8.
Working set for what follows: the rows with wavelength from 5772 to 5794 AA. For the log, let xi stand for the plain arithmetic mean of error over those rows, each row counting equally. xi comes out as 0.92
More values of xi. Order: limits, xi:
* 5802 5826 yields 1.02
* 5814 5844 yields 0.90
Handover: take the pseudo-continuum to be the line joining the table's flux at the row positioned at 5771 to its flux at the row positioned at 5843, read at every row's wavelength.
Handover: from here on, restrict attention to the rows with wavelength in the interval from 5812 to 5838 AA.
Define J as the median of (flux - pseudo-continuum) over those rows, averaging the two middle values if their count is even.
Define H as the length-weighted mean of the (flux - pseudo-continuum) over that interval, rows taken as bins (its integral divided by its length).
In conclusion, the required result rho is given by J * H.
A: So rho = 0.9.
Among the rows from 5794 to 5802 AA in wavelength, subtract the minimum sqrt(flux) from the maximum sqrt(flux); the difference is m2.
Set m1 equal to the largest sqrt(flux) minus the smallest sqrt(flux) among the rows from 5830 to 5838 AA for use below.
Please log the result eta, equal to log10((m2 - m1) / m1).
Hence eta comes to -2.63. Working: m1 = 0.151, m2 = 0.15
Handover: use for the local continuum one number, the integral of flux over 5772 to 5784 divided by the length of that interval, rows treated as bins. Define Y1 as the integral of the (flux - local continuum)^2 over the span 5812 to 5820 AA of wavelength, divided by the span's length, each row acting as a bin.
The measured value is 1.5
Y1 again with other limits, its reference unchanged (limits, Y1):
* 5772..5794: 0.7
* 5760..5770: 0.2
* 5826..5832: 0.6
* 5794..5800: 0.5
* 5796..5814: 0.7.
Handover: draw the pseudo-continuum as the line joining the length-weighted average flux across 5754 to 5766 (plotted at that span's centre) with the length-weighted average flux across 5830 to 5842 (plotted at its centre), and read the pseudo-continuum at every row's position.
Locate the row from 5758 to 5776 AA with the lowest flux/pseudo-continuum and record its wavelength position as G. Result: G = 5771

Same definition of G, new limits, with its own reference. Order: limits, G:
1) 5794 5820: 5798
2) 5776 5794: 5786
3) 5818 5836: 5828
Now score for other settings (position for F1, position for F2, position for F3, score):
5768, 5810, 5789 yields -21.9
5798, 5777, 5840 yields -20.5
